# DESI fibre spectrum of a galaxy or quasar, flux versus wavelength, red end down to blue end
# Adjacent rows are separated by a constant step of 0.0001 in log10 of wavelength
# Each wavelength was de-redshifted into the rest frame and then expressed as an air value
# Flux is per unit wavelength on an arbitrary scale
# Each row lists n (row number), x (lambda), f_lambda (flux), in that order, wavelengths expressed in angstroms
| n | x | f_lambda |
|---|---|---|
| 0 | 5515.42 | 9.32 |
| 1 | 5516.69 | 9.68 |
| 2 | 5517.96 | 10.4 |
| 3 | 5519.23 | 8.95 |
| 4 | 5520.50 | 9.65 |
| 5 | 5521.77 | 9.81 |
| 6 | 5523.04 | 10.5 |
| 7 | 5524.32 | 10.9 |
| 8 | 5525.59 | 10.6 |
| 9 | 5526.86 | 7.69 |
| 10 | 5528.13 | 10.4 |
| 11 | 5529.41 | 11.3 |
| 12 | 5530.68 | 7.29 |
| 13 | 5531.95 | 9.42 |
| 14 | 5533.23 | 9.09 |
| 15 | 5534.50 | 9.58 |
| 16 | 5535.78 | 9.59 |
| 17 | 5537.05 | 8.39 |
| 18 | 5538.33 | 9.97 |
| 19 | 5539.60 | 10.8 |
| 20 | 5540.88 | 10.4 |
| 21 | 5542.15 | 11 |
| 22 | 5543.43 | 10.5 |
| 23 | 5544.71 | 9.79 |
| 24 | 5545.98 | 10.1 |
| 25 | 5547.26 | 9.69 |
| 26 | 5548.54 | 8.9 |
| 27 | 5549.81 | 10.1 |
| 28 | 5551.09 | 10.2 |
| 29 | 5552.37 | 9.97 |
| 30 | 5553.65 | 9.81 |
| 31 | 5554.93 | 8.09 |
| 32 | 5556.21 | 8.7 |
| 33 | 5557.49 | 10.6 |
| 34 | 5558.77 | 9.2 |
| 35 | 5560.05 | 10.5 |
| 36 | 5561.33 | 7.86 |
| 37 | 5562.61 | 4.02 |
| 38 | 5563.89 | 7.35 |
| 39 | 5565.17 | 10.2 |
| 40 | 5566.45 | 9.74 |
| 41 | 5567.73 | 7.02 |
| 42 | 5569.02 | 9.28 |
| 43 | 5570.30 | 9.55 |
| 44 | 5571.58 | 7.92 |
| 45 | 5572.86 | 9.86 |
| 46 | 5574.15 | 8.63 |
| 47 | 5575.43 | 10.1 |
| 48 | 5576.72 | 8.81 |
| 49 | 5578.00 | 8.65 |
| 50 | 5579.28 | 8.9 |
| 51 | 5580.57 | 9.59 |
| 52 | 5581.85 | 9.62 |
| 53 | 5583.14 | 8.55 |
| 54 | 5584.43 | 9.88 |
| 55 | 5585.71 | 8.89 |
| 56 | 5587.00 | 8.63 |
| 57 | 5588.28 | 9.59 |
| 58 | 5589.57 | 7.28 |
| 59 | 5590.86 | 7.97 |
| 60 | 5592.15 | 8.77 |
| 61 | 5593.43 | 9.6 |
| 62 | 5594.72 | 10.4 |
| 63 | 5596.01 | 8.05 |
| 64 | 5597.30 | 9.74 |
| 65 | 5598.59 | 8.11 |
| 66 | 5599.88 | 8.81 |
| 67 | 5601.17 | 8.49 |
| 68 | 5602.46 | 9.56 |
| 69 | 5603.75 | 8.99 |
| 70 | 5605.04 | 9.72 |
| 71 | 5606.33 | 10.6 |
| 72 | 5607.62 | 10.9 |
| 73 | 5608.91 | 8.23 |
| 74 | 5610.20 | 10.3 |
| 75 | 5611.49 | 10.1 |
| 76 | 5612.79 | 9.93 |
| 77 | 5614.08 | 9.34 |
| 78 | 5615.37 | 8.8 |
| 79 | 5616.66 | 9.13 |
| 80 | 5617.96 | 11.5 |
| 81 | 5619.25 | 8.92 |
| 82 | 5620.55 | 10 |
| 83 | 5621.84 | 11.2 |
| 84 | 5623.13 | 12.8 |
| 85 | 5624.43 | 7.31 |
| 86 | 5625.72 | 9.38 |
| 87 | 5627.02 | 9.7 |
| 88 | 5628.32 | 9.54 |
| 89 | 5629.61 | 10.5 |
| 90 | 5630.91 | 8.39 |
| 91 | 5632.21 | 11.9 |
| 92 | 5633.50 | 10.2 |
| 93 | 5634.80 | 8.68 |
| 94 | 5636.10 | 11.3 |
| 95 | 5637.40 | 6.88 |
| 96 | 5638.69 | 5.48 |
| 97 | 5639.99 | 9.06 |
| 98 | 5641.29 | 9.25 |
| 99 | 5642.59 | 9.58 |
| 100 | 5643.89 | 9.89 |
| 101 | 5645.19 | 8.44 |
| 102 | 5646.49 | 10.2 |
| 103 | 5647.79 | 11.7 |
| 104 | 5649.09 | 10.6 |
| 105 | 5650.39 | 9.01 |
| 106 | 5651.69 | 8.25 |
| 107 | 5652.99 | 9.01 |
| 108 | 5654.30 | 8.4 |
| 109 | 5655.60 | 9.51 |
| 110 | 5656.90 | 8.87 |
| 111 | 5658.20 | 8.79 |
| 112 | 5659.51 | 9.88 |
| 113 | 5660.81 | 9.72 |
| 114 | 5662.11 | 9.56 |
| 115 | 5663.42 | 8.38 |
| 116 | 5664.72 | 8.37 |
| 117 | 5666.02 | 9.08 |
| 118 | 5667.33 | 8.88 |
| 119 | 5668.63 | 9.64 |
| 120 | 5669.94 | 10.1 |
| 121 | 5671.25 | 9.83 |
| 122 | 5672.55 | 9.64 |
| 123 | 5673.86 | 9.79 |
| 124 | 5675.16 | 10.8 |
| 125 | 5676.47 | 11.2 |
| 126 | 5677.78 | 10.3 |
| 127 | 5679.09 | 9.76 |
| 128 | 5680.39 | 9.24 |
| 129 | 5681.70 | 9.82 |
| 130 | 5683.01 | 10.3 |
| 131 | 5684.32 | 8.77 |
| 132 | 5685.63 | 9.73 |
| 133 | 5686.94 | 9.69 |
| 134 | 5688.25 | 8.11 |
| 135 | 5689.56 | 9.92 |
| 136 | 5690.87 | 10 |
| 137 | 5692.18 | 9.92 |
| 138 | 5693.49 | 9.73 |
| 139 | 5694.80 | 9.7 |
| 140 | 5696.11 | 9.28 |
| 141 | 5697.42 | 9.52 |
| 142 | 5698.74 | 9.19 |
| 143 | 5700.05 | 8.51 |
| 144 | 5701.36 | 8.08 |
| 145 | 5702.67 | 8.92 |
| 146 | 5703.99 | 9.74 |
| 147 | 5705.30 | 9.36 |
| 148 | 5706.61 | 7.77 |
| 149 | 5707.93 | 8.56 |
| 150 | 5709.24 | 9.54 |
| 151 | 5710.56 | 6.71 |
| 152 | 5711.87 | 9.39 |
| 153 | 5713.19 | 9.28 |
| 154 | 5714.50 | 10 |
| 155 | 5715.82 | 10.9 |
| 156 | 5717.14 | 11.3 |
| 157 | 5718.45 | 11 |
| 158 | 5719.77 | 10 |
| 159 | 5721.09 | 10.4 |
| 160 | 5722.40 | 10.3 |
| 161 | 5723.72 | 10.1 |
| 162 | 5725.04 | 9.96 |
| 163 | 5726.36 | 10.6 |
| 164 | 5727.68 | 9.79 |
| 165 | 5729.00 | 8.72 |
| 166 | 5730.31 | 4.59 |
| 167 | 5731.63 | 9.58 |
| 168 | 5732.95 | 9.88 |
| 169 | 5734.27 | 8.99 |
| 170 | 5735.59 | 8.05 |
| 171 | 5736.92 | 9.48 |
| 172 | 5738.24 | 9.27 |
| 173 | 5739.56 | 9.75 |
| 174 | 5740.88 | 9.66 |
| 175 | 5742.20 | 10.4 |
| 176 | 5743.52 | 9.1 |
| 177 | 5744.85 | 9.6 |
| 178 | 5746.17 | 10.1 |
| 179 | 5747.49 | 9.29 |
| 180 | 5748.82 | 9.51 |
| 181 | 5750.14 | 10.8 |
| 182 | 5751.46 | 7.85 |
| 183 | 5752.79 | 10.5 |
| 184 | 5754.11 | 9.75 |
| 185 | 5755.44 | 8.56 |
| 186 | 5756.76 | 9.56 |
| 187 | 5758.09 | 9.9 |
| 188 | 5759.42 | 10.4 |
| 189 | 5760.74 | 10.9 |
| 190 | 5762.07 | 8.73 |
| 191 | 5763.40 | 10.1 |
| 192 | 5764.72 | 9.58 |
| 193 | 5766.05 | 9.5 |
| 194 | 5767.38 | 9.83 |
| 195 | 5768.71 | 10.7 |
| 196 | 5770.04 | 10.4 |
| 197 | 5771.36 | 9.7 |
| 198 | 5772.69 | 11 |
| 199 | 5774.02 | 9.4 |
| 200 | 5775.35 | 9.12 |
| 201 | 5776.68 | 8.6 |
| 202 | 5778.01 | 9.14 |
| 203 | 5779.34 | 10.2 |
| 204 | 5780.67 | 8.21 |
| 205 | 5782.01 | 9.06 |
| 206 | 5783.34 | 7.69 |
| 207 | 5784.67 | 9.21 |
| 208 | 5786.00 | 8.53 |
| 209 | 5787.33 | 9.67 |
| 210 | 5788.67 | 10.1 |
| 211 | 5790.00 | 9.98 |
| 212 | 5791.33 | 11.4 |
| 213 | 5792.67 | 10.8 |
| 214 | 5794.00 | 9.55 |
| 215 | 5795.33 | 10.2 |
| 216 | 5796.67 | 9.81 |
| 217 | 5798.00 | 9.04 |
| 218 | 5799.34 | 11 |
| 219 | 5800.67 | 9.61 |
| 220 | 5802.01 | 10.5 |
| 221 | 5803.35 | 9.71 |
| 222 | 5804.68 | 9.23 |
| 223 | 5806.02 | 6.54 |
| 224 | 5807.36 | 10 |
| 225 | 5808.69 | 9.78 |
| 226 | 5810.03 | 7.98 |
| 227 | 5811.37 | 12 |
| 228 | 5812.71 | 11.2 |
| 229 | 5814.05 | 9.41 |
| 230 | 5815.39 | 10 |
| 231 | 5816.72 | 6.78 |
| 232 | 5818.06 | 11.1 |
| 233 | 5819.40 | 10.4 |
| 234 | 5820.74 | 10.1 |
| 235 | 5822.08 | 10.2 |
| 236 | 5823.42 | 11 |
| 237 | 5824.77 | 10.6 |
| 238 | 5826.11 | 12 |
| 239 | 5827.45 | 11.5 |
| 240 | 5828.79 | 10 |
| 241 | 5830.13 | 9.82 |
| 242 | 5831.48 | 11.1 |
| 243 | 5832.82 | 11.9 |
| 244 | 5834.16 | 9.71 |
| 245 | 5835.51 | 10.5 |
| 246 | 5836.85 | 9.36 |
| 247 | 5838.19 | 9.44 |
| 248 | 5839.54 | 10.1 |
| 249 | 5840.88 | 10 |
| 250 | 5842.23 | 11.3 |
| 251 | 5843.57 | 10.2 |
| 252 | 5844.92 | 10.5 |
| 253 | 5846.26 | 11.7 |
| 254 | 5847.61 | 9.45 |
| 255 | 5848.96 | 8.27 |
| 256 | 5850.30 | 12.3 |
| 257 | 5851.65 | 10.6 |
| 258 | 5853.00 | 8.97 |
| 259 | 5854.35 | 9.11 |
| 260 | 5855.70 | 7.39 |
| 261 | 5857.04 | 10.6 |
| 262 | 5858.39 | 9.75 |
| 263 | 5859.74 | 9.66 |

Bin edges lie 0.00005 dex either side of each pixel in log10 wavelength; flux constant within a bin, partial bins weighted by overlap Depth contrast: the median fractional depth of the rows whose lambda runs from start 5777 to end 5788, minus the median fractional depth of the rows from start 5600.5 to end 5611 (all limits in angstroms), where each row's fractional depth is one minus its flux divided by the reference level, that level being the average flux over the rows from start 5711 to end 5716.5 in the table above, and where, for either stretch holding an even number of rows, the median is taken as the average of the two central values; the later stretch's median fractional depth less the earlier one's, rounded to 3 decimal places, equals 0.055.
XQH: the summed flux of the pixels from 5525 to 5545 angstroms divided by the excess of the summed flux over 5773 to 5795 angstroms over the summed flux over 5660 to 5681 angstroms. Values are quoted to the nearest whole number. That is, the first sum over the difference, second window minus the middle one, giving -43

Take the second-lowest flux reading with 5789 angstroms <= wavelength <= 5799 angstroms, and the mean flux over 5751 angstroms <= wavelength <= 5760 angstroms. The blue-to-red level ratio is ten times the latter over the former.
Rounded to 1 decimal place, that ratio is 10.0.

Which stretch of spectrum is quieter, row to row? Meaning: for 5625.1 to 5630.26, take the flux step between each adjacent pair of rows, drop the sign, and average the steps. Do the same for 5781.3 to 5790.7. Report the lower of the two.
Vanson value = 0.48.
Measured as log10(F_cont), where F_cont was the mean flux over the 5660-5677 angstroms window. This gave 0.98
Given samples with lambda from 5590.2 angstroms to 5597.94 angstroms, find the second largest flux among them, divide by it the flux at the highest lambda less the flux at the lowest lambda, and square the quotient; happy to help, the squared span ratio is 0.033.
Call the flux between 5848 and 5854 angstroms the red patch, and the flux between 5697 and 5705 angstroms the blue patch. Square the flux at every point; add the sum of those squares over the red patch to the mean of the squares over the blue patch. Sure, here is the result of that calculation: 494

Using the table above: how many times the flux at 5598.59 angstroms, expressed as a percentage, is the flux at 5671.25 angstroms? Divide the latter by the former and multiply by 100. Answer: 121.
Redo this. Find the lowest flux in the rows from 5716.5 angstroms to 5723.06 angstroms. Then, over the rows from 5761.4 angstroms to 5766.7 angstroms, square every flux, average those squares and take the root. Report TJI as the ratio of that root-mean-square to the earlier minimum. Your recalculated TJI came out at 0.95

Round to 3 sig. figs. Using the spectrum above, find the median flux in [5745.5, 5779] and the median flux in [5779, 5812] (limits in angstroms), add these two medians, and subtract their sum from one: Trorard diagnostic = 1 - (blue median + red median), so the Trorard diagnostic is -18.4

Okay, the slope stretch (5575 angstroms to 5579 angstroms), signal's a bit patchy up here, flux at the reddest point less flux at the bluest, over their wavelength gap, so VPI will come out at -0.56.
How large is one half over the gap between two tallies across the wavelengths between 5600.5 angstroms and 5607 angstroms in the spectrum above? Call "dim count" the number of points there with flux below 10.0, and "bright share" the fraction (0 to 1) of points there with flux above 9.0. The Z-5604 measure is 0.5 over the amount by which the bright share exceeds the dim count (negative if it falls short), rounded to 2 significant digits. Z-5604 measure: -0.15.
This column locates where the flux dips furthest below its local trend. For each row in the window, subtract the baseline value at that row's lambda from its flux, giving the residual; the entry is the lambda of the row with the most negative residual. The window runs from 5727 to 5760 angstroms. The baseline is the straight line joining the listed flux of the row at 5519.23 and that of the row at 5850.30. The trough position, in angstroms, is 5730.31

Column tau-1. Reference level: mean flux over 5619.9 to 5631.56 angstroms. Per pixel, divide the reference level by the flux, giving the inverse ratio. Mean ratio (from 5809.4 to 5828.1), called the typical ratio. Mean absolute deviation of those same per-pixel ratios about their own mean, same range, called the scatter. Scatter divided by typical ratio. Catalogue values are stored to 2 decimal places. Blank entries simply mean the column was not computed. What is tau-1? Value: 0.12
